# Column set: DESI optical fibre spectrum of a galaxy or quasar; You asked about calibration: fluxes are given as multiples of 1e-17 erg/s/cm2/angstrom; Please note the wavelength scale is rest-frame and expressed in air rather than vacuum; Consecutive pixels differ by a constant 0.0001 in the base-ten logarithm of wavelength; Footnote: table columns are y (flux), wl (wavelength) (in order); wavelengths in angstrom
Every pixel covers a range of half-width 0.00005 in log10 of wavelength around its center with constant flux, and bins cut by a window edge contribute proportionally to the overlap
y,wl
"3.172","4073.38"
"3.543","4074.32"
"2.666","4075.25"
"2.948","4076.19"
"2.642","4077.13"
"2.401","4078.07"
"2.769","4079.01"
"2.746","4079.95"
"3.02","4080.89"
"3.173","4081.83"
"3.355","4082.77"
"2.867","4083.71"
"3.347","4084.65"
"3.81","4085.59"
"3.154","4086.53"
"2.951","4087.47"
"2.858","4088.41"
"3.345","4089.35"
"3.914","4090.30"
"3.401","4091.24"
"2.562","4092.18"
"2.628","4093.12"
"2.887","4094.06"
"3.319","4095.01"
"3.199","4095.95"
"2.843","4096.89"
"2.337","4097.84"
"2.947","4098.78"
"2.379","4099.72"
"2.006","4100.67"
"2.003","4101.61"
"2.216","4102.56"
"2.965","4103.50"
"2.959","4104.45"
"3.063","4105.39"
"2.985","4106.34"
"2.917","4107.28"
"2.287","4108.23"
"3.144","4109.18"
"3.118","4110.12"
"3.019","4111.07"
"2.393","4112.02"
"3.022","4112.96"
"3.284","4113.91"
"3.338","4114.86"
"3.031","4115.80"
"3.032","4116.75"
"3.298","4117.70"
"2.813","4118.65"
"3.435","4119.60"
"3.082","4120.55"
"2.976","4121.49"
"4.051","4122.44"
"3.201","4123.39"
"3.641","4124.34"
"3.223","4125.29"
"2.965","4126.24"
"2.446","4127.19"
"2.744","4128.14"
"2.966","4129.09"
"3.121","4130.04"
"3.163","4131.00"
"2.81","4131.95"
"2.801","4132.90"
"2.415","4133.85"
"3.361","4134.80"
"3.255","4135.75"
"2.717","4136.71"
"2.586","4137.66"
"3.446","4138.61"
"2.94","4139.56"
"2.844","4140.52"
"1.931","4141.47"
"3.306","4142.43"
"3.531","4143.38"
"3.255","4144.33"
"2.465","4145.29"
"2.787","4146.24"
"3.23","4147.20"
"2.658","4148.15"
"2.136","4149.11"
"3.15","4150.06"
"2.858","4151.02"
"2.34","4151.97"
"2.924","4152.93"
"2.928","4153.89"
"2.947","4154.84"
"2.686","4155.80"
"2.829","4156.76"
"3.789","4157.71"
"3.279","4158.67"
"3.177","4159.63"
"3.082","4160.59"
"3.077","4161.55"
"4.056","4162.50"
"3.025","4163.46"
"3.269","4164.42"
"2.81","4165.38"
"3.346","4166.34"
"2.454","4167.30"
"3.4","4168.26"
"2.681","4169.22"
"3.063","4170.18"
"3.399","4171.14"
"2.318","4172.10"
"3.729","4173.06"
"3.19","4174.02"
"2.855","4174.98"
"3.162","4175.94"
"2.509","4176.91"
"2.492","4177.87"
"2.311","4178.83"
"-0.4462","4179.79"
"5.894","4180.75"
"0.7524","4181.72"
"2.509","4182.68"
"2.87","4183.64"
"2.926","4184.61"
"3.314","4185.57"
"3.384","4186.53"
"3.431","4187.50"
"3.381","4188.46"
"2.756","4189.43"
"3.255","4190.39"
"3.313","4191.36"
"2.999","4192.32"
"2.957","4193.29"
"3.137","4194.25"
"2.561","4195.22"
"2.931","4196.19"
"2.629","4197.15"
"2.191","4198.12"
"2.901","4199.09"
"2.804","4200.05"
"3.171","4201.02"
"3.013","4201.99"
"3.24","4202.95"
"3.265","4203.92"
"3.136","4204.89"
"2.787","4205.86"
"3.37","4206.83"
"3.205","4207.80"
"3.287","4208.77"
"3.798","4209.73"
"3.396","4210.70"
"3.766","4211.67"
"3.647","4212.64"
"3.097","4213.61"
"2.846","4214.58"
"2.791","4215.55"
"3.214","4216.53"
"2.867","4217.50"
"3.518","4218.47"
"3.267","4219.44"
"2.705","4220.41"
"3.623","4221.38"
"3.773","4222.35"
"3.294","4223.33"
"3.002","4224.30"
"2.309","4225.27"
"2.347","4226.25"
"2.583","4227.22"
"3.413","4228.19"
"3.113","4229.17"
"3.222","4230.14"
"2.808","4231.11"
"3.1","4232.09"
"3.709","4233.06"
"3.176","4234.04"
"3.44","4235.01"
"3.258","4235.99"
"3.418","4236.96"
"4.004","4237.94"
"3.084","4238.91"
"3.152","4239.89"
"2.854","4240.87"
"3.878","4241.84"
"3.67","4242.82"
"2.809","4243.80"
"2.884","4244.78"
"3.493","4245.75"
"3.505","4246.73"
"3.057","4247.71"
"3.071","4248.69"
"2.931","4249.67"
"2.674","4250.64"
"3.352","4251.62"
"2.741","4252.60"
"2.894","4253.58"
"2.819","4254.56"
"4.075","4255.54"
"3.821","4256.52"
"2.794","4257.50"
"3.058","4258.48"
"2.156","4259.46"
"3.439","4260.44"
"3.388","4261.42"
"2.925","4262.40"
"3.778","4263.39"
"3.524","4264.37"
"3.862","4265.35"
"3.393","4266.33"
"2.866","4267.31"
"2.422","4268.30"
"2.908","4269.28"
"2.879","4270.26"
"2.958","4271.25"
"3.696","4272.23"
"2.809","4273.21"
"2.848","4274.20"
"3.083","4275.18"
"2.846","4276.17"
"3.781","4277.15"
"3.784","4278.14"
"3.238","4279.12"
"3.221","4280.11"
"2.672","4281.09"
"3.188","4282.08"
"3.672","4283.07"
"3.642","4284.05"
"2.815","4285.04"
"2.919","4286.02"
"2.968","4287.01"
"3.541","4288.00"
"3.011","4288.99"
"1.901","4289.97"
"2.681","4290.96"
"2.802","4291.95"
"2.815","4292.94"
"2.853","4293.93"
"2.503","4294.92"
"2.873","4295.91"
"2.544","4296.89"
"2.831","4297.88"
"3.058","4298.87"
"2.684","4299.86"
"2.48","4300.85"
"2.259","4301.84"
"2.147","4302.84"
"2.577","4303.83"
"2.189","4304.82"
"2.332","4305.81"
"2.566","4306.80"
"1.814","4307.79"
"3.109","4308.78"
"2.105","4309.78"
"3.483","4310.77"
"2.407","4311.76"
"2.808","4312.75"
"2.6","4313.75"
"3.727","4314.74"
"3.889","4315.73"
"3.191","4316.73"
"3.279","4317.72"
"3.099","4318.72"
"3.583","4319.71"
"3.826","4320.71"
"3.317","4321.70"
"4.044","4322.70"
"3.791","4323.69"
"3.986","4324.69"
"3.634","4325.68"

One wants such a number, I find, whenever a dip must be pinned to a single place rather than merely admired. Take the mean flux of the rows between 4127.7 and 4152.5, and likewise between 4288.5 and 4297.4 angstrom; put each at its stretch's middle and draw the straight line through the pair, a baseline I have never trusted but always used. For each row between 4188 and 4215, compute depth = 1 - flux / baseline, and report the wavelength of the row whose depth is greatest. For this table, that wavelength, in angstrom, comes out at 4198.12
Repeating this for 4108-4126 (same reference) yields 4108.23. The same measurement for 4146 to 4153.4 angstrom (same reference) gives 4149.11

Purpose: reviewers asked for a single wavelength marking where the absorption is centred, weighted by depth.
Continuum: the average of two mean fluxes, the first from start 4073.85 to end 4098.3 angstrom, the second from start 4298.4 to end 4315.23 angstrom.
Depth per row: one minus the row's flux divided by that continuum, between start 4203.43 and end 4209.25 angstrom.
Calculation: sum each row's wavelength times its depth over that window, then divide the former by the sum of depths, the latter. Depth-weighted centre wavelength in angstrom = 4206.5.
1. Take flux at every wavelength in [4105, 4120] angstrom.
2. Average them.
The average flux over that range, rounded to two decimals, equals 3.01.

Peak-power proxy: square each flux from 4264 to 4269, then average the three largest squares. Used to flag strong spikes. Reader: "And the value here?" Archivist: 13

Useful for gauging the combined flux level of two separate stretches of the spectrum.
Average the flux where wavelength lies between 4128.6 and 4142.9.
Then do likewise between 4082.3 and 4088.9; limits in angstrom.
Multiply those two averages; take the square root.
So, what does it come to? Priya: 3.05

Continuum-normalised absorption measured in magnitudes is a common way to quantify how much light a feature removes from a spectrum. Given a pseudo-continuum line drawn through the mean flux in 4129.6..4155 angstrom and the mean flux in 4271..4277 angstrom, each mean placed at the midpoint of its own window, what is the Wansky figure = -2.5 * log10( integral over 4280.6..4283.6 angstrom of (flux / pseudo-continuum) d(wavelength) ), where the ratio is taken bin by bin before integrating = -1.22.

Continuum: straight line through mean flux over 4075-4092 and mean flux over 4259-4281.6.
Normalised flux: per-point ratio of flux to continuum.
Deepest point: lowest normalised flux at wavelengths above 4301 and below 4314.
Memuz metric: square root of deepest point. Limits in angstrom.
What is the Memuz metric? 0.76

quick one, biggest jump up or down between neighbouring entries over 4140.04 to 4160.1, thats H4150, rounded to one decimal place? 1.4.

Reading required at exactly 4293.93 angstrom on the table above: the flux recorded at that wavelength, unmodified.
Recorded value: 2.853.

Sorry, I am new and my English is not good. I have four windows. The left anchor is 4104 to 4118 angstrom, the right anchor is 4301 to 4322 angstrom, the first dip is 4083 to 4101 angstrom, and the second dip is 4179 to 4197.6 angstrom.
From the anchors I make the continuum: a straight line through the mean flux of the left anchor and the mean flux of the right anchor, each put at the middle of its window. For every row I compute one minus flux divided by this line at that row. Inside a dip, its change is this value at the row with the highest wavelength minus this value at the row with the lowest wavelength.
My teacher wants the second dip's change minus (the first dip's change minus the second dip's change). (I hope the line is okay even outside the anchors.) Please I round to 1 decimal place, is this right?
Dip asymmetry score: -2.4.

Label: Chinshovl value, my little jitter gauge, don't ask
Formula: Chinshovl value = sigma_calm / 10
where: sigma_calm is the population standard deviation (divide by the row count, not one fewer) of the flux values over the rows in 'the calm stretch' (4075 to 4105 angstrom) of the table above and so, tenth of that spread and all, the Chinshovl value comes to 0.0448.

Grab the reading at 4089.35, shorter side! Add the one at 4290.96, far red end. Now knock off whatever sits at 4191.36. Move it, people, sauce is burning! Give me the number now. 2.71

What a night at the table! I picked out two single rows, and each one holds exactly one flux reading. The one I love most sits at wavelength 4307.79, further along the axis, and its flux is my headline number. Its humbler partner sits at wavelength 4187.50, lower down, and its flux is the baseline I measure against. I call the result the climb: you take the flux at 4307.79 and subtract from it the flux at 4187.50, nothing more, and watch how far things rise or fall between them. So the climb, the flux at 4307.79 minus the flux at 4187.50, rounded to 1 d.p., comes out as -1.6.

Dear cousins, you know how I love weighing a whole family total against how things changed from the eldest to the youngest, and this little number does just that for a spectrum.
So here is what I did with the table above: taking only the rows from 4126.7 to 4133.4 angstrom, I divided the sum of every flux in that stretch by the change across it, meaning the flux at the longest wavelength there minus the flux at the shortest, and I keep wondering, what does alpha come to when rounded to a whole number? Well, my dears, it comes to 56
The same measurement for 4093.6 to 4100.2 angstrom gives -39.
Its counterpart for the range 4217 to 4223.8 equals 54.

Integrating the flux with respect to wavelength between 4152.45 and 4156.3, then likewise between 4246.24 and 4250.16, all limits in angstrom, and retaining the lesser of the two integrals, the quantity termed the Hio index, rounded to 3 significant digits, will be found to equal 11.0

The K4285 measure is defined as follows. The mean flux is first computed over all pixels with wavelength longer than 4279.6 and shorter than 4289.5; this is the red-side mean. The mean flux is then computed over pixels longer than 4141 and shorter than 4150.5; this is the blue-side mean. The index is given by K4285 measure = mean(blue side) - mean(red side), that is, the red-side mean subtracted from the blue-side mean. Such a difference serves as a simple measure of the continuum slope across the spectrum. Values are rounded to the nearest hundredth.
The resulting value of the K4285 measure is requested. -0.32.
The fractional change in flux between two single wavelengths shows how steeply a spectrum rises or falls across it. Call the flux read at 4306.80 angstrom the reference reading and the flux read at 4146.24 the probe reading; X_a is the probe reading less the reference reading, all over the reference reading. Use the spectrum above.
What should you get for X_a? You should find 0.09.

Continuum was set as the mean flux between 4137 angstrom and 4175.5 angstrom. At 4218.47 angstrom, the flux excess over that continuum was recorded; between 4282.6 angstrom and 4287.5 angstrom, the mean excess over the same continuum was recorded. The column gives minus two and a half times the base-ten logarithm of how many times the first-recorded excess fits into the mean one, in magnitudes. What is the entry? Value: 1.0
